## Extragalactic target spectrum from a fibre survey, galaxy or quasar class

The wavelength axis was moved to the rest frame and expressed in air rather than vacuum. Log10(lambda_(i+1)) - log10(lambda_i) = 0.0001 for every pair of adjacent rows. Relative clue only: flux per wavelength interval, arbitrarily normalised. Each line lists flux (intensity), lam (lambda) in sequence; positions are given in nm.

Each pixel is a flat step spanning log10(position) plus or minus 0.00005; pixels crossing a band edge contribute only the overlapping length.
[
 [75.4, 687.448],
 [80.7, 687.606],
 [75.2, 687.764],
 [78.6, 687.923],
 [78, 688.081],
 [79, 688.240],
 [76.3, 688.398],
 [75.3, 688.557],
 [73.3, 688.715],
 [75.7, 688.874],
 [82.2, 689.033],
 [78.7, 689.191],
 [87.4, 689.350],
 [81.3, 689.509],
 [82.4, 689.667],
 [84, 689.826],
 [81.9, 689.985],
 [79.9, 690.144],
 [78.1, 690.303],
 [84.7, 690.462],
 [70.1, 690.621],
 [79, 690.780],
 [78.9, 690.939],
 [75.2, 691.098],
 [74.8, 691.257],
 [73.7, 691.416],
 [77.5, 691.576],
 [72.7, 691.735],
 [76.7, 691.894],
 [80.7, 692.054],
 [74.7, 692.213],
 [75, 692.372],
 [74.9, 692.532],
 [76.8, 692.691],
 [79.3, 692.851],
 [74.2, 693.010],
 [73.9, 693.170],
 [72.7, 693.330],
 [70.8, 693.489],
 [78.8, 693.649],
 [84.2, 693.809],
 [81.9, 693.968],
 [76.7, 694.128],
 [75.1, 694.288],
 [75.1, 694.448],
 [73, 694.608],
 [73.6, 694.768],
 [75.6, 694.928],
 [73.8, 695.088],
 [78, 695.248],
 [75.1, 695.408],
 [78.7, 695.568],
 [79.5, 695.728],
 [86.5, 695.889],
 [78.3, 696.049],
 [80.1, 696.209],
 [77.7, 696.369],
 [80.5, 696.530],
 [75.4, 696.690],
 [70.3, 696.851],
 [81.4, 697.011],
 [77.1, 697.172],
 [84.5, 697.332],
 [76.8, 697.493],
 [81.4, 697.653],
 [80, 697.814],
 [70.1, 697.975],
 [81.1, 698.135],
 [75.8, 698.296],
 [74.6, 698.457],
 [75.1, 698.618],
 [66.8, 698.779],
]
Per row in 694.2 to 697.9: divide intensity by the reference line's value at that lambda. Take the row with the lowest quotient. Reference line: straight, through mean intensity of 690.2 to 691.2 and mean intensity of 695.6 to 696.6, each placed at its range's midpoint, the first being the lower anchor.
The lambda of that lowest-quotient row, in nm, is 696.851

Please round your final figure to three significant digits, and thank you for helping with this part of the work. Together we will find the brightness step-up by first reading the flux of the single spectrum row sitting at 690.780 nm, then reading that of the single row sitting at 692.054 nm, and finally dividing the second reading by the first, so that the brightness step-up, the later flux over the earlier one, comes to 1.02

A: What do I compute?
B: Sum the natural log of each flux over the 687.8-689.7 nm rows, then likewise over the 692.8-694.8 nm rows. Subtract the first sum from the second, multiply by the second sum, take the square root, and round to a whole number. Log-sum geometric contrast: 15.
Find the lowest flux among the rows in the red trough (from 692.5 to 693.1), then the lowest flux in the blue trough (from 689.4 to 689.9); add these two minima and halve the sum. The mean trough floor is 78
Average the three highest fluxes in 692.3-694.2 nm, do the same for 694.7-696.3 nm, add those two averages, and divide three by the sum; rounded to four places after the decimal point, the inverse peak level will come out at 0.0183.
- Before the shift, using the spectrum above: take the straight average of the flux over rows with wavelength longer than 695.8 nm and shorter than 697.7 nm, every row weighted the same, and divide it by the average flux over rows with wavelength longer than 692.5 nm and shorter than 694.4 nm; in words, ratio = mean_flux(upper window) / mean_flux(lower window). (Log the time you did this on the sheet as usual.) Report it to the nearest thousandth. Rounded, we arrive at 1.033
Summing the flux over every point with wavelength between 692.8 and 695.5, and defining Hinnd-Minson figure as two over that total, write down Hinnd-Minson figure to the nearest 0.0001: 0.0015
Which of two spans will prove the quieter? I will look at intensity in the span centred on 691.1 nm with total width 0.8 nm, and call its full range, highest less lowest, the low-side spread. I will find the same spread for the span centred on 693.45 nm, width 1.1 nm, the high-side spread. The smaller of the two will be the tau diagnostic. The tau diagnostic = 5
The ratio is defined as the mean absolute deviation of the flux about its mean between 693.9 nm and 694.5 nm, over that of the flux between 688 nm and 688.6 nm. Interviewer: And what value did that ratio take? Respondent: 1.74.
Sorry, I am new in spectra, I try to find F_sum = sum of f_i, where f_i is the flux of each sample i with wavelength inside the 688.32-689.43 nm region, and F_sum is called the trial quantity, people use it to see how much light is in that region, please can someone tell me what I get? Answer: 549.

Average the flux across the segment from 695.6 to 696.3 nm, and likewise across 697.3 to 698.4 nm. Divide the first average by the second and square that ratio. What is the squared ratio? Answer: 1.07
